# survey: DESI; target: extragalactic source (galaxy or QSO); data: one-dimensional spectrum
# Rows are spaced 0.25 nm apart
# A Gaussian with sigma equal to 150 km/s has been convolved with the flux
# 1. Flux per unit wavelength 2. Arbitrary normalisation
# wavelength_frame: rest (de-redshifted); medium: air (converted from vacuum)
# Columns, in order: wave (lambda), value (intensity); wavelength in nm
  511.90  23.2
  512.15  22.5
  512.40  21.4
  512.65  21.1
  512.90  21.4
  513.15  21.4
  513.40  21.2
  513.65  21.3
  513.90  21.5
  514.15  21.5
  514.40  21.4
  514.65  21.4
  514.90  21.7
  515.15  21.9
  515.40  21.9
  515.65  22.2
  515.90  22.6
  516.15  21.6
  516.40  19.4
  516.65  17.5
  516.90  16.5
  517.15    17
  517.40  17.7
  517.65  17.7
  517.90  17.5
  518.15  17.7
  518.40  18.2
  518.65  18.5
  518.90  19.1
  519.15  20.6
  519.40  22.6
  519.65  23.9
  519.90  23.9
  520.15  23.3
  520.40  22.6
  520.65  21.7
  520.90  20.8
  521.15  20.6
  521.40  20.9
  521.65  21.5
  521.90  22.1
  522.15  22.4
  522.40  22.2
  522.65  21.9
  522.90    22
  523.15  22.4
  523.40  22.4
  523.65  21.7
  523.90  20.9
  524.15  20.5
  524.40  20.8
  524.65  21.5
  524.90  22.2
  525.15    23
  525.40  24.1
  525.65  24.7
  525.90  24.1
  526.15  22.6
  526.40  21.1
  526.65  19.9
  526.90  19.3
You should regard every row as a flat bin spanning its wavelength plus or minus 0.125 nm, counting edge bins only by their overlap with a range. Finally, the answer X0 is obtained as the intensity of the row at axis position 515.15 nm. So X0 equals 21.9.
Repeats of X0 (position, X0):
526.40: 21.1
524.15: 20.5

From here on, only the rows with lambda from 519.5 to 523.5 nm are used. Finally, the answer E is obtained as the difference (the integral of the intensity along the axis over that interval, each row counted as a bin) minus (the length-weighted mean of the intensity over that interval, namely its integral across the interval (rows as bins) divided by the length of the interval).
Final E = 66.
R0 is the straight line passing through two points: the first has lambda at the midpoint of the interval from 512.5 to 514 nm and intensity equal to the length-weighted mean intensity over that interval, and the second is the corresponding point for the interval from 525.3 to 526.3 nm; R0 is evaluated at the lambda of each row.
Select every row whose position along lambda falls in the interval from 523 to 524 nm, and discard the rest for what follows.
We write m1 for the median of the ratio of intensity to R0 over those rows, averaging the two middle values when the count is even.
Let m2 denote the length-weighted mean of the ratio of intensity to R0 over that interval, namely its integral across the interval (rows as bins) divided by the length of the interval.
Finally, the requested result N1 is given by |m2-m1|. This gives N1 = 0.0071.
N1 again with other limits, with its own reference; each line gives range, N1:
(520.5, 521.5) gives 0.0097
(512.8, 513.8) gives 0.0001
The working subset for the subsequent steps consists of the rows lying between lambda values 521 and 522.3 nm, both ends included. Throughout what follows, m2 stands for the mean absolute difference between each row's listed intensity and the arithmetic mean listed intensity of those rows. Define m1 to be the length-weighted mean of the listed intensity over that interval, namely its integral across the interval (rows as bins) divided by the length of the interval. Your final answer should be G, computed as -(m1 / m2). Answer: -36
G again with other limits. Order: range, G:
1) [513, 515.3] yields -140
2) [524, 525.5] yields -20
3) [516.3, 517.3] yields -20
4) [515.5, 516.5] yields -21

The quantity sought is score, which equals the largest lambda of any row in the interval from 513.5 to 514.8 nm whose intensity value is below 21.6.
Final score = 514.65 nm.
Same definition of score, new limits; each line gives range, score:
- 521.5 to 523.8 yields 521.65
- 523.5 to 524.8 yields 524.65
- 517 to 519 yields 518.90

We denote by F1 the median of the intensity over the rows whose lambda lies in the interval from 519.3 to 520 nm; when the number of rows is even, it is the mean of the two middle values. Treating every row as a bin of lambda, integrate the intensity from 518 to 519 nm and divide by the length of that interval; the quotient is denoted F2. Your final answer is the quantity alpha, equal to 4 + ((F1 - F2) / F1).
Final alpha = 4.23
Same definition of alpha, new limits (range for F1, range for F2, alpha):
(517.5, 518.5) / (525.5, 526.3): 3.66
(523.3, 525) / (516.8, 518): 4.20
